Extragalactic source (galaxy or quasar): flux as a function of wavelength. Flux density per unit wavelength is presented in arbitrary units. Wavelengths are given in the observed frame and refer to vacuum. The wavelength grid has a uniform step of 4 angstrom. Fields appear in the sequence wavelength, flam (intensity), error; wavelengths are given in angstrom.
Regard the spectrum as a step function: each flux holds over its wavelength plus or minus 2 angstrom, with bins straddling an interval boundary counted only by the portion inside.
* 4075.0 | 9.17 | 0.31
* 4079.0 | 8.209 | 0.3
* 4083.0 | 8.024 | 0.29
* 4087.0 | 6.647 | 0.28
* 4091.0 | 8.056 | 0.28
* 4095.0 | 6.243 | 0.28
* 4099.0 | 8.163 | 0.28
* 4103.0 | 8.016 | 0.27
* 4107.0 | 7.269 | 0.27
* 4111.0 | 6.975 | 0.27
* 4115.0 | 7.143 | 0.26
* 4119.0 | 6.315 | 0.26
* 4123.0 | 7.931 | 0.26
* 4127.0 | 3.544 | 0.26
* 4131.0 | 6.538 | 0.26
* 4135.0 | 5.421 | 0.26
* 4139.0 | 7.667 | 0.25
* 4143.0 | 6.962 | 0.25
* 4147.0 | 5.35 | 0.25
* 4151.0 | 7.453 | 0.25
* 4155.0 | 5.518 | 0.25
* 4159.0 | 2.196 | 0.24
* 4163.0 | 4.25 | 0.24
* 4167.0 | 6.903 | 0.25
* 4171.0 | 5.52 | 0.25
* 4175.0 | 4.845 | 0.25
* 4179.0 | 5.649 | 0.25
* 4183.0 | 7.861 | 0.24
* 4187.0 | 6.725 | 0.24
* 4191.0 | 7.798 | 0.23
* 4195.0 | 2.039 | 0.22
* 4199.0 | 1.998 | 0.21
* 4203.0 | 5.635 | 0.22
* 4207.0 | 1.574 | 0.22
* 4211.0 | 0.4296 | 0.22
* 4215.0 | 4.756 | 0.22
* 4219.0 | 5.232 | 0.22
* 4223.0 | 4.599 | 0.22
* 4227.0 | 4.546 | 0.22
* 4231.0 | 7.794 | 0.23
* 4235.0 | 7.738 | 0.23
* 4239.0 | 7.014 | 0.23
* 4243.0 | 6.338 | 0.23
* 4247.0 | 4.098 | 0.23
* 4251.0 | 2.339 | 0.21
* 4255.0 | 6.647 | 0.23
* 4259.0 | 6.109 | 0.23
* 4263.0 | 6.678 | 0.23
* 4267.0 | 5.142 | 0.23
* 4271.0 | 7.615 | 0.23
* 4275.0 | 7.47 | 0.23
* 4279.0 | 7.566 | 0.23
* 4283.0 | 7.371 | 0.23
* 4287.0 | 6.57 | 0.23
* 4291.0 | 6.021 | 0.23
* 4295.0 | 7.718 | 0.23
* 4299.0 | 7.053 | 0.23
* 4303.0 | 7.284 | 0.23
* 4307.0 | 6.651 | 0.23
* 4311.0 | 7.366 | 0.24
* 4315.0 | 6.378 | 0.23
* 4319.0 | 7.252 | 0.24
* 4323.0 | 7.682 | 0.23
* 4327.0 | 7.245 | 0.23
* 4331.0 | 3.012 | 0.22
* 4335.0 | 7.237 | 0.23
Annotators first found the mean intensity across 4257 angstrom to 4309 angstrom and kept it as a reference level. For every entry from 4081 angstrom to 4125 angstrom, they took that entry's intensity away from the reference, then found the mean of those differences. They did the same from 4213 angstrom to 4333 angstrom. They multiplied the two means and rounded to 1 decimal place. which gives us -0.3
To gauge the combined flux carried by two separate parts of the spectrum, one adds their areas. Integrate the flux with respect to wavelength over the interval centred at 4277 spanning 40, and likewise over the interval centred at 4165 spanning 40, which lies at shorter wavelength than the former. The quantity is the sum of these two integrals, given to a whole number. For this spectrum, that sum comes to 495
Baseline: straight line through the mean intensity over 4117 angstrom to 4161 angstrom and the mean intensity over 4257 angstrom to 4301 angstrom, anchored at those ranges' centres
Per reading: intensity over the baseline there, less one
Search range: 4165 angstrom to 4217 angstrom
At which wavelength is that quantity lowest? 4211.0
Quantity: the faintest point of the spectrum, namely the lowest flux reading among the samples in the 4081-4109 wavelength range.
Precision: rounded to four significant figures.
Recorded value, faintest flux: 6.243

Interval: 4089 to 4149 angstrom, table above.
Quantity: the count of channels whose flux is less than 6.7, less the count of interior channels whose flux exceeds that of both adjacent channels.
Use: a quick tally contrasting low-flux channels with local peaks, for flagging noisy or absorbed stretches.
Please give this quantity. 1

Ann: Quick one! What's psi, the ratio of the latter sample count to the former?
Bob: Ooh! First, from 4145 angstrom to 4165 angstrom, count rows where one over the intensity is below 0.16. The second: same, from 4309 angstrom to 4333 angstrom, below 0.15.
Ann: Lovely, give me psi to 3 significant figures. 4.00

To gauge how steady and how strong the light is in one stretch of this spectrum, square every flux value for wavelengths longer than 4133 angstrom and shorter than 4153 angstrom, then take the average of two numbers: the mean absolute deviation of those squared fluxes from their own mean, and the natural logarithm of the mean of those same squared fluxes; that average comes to 8.0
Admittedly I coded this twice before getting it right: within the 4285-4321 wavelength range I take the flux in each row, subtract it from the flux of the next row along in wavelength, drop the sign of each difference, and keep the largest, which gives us 1.7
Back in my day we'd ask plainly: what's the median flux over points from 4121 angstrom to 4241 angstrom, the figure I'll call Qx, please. 5.52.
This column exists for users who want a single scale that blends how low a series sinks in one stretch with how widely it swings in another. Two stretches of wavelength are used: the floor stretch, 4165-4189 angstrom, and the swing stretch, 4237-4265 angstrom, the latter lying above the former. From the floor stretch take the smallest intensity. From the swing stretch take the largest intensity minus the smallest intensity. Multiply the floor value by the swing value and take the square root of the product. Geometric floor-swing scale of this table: 4.8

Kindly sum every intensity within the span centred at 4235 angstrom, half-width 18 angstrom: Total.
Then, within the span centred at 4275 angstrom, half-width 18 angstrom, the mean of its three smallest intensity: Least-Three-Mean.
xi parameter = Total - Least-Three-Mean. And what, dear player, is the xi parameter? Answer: 44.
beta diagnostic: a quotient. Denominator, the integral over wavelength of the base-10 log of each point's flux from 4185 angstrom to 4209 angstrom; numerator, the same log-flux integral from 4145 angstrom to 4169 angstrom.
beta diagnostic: 1.27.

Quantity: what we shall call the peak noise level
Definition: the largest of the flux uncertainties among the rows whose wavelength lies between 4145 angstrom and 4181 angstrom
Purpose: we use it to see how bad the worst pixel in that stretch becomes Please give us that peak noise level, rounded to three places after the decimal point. 0.250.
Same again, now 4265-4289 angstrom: 0.230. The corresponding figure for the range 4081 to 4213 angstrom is 0.290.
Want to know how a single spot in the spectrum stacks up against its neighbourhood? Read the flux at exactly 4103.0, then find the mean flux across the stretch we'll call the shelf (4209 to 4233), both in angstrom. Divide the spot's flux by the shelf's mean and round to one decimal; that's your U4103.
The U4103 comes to 1.8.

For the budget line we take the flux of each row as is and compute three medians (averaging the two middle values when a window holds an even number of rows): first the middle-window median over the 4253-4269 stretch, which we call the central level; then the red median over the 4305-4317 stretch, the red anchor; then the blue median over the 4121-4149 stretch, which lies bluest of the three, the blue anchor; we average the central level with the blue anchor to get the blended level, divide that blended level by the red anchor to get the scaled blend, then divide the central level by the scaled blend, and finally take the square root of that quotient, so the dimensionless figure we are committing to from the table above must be 2.56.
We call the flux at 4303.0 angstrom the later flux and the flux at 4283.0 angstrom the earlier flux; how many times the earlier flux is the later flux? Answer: 0.99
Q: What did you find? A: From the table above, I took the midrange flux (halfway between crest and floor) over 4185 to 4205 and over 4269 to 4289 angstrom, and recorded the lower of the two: 4.9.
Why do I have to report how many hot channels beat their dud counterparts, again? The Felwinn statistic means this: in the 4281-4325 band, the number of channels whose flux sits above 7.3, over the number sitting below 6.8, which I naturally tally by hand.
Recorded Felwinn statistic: 1.0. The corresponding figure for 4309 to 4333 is 1.0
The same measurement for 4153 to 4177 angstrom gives 0.0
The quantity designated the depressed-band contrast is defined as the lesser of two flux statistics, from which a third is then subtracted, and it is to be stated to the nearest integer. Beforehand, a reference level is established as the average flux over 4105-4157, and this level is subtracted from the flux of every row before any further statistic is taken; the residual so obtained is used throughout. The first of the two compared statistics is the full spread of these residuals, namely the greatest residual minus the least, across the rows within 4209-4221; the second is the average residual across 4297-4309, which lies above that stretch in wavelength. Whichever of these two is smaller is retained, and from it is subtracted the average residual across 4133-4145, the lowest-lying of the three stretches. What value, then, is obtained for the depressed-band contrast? 0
